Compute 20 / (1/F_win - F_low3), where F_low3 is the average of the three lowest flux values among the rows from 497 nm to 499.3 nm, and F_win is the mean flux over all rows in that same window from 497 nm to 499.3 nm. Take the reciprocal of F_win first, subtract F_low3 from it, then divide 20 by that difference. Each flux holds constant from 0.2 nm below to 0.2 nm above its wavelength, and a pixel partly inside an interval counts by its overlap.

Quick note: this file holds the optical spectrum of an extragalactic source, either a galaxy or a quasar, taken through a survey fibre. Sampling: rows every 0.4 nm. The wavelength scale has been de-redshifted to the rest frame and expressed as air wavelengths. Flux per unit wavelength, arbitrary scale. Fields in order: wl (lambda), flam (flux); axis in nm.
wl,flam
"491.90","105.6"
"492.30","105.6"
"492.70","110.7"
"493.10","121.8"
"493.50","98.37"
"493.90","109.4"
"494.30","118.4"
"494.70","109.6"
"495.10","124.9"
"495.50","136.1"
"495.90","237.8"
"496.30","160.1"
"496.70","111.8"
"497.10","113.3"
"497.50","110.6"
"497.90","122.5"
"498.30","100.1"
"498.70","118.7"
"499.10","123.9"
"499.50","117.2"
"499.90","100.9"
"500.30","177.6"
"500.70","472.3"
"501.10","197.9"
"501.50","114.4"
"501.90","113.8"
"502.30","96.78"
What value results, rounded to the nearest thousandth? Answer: -0.185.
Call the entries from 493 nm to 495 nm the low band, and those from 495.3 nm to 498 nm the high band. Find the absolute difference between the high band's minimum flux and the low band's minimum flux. 12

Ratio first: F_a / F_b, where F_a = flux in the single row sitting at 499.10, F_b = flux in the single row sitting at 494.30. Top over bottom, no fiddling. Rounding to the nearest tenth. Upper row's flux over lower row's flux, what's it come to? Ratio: 1.0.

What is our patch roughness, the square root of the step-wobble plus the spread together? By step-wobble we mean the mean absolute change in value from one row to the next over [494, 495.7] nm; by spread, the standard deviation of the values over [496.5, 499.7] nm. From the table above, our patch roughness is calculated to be 4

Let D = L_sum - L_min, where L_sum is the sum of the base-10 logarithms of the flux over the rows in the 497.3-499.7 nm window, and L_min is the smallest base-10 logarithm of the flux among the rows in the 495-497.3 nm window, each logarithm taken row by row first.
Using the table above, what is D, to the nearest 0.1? 10.3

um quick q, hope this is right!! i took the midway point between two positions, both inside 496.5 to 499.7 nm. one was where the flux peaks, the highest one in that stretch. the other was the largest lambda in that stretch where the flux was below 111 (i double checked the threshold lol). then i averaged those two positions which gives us 498.70 nm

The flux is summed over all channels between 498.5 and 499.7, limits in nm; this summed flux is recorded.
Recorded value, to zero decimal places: 360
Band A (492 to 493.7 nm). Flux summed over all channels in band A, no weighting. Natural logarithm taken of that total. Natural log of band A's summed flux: 6.08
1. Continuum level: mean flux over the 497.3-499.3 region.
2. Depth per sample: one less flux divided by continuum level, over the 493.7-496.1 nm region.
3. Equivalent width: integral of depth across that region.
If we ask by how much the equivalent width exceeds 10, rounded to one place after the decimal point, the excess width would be -10.5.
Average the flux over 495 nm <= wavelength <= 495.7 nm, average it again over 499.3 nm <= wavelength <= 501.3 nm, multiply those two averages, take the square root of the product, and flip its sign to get -167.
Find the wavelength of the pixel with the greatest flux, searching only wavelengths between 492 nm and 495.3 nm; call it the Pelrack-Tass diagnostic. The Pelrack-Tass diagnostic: 495.10 nm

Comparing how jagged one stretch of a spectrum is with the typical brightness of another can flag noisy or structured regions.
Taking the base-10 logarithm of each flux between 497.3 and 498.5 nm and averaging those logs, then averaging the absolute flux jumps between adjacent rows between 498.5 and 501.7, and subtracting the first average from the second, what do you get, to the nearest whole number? 106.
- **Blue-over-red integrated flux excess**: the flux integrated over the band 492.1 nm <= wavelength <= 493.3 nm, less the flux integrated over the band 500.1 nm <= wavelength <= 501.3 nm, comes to -204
